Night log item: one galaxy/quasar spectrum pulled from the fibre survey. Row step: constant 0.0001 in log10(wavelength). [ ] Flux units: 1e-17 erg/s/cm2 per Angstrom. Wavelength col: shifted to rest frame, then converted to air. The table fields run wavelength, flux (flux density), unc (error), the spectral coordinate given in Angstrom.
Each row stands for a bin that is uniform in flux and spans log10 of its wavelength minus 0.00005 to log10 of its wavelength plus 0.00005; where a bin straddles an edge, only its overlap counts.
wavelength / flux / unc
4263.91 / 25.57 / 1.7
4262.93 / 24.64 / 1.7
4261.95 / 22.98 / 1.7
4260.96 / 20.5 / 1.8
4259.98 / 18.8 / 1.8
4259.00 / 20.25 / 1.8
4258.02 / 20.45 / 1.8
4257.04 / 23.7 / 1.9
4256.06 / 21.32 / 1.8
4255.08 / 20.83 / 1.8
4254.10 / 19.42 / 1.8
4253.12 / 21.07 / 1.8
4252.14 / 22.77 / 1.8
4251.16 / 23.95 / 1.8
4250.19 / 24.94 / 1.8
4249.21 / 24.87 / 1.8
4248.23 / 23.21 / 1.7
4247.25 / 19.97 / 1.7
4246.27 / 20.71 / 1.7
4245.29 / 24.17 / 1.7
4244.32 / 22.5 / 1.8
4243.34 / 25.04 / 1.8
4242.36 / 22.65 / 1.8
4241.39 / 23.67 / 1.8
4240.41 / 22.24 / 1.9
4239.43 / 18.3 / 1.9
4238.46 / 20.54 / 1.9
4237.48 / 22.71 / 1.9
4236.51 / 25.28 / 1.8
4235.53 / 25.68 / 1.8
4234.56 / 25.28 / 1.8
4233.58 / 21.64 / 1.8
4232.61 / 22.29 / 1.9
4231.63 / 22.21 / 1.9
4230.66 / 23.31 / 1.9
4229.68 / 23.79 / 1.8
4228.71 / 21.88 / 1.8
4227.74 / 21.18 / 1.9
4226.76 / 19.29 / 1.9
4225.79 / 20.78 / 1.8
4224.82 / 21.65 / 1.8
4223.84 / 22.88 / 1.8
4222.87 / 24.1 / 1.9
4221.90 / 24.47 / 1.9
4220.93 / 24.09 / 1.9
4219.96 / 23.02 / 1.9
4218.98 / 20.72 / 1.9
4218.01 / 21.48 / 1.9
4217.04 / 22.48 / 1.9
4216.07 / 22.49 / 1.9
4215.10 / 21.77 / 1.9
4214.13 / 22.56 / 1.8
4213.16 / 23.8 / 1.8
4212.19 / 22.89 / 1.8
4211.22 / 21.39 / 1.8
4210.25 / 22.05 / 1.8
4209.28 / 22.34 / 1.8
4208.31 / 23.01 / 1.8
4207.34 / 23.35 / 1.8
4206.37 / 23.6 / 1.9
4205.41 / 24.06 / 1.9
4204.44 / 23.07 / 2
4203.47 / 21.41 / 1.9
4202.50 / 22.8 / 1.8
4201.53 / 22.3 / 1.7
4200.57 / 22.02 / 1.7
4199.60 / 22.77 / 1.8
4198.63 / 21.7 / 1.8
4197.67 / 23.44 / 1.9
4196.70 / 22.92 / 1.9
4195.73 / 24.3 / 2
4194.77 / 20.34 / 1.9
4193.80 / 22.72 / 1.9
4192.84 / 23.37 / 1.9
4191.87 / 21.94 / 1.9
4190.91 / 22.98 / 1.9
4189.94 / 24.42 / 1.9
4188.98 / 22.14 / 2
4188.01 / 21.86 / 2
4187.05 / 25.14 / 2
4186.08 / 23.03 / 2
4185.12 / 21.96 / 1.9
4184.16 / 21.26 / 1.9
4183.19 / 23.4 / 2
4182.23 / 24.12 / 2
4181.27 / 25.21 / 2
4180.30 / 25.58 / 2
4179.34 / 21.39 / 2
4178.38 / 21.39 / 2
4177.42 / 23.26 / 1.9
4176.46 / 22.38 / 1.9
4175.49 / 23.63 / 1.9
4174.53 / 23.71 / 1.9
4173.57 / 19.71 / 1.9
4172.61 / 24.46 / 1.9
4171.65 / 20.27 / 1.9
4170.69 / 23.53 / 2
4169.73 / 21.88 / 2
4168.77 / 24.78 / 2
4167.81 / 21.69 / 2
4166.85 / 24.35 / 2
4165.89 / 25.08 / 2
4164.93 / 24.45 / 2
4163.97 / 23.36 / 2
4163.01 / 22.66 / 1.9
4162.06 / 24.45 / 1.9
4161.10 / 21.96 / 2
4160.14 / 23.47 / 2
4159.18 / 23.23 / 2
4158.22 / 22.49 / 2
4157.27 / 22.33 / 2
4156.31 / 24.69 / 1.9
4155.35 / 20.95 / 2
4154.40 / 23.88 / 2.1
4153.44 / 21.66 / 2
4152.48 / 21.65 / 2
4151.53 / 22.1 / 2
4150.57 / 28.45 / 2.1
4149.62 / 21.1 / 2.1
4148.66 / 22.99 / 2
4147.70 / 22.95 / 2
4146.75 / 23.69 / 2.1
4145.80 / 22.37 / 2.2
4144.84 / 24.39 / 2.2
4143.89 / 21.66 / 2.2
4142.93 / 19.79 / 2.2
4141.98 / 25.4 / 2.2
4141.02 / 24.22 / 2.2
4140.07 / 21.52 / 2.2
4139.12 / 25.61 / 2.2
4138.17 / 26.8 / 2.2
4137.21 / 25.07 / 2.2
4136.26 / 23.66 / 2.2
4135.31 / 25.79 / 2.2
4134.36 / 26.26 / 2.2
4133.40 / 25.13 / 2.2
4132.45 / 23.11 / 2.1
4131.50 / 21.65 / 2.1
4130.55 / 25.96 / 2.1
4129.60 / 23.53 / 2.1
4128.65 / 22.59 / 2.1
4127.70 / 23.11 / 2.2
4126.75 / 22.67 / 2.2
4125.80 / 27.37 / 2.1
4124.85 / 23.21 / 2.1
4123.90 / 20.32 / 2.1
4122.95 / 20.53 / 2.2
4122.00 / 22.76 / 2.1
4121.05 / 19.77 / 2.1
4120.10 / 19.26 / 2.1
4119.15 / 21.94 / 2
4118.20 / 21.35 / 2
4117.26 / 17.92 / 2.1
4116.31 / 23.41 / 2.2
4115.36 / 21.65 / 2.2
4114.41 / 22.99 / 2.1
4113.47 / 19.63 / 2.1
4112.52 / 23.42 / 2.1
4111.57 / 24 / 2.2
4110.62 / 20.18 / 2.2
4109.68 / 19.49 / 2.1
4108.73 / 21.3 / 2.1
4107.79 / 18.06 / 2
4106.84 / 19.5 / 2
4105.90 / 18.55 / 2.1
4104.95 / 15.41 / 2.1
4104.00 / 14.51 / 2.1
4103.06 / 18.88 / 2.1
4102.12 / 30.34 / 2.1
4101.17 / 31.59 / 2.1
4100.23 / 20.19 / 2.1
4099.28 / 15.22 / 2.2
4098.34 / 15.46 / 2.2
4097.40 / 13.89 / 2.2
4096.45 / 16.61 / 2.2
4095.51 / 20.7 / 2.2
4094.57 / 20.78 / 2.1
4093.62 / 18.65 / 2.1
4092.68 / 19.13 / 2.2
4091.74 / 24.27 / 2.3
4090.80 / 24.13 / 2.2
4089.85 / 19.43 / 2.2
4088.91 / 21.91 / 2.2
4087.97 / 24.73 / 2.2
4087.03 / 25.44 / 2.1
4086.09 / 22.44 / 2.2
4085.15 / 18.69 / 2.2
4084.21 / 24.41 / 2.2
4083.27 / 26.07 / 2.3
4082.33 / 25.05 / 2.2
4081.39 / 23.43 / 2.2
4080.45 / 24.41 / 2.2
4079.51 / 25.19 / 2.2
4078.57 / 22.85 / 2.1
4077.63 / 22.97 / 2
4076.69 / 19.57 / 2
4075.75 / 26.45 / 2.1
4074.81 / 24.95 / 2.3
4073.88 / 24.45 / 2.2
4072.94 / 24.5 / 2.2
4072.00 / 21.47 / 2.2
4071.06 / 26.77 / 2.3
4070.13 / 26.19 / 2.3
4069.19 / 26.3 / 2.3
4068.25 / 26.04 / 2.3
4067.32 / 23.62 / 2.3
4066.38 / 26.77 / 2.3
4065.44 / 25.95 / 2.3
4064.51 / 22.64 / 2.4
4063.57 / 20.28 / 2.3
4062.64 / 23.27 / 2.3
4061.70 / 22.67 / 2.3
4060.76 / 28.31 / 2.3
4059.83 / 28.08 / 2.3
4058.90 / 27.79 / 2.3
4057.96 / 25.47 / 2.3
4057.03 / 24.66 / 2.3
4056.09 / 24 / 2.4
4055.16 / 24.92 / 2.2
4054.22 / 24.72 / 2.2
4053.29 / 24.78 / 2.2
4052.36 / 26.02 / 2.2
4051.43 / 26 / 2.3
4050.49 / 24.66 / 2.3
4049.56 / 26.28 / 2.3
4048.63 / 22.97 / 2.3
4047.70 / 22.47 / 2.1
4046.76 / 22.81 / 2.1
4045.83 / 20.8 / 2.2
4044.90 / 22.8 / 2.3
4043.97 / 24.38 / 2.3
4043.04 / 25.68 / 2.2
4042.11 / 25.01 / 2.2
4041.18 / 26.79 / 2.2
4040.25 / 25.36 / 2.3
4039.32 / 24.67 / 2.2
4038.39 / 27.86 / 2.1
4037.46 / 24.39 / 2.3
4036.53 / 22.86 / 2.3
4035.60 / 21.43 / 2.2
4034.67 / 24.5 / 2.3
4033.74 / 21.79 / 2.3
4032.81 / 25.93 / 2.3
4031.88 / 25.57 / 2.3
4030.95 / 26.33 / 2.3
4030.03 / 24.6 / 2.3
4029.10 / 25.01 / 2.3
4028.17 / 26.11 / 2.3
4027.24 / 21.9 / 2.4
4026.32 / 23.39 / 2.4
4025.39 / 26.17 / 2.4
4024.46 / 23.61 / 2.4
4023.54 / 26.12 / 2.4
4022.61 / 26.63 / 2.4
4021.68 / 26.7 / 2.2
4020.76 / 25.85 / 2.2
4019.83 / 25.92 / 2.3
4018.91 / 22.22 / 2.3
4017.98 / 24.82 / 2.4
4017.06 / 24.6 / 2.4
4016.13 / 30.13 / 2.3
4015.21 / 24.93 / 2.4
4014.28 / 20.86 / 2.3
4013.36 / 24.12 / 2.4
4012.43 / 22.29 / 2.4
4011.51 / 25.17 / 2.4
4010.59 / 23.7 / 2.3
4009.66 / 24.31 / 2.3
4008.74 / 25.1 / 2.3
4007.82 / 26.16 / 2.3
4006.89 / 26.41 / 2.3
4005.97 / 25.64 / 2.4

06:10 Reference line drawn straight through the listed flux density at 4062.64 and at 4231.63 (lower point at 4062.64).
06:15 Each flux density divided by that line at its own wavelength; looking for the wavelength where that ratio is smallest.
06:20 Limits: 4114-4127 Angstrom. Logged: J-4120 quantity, 4117.26 Angstrom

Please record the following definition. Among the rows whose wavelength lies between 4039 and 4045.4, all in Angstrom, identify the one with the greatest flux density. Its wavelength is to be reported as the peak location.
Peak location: 4041.18 Angstrom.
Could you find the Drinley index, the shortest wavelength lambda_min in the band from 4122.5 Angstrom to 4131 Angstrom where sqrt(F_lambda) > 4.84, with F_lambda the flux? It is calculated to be 4125.80 Angstrom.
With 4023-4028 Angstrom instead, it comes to 4023.54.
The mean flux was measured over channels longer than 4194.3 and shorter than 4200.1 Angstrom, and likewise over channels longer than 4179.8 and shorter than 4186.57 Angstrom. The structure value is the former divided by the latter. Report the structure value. 0.96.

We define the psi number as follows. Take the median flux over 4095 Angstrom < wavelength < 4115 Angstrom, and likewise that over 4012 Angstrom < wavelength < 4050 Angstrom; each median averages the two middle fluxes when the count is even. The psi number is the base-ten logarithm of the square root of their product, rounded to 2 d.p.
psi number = 1.34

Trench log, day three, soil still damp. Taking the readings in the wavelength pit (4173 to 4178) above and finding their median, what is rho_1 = 23.3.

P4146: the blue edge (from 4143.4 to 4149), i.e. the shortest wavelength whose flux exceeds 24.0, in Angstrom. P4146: 4144.84 Angstrom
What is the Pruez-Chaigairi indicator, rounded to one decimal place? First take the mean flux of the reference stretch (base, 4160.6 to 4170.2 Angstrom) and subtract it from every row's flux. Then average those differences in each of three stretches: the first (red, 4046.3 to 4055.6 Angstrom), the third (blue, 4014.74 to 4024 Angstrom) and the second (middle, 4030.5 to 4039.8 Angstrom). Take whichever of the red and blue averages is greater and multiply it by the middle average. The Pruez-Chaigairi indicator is 2.5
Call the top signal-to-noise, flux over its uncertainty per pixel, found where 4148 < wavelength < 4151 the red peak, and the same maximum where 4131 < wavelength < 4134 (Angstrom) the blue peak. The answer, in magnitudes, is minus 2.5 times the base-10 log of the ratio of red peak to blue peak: -0.19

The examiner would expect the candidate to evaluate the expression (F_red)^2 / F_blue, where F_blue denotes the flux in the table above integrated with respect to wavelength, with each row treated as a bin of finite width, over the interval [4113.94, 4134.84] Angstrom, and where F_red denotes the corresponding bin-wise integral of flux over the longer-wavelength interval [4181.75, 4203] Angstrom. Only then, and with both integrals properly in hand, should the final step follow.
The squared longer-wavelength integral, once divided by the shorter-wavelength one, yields 496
